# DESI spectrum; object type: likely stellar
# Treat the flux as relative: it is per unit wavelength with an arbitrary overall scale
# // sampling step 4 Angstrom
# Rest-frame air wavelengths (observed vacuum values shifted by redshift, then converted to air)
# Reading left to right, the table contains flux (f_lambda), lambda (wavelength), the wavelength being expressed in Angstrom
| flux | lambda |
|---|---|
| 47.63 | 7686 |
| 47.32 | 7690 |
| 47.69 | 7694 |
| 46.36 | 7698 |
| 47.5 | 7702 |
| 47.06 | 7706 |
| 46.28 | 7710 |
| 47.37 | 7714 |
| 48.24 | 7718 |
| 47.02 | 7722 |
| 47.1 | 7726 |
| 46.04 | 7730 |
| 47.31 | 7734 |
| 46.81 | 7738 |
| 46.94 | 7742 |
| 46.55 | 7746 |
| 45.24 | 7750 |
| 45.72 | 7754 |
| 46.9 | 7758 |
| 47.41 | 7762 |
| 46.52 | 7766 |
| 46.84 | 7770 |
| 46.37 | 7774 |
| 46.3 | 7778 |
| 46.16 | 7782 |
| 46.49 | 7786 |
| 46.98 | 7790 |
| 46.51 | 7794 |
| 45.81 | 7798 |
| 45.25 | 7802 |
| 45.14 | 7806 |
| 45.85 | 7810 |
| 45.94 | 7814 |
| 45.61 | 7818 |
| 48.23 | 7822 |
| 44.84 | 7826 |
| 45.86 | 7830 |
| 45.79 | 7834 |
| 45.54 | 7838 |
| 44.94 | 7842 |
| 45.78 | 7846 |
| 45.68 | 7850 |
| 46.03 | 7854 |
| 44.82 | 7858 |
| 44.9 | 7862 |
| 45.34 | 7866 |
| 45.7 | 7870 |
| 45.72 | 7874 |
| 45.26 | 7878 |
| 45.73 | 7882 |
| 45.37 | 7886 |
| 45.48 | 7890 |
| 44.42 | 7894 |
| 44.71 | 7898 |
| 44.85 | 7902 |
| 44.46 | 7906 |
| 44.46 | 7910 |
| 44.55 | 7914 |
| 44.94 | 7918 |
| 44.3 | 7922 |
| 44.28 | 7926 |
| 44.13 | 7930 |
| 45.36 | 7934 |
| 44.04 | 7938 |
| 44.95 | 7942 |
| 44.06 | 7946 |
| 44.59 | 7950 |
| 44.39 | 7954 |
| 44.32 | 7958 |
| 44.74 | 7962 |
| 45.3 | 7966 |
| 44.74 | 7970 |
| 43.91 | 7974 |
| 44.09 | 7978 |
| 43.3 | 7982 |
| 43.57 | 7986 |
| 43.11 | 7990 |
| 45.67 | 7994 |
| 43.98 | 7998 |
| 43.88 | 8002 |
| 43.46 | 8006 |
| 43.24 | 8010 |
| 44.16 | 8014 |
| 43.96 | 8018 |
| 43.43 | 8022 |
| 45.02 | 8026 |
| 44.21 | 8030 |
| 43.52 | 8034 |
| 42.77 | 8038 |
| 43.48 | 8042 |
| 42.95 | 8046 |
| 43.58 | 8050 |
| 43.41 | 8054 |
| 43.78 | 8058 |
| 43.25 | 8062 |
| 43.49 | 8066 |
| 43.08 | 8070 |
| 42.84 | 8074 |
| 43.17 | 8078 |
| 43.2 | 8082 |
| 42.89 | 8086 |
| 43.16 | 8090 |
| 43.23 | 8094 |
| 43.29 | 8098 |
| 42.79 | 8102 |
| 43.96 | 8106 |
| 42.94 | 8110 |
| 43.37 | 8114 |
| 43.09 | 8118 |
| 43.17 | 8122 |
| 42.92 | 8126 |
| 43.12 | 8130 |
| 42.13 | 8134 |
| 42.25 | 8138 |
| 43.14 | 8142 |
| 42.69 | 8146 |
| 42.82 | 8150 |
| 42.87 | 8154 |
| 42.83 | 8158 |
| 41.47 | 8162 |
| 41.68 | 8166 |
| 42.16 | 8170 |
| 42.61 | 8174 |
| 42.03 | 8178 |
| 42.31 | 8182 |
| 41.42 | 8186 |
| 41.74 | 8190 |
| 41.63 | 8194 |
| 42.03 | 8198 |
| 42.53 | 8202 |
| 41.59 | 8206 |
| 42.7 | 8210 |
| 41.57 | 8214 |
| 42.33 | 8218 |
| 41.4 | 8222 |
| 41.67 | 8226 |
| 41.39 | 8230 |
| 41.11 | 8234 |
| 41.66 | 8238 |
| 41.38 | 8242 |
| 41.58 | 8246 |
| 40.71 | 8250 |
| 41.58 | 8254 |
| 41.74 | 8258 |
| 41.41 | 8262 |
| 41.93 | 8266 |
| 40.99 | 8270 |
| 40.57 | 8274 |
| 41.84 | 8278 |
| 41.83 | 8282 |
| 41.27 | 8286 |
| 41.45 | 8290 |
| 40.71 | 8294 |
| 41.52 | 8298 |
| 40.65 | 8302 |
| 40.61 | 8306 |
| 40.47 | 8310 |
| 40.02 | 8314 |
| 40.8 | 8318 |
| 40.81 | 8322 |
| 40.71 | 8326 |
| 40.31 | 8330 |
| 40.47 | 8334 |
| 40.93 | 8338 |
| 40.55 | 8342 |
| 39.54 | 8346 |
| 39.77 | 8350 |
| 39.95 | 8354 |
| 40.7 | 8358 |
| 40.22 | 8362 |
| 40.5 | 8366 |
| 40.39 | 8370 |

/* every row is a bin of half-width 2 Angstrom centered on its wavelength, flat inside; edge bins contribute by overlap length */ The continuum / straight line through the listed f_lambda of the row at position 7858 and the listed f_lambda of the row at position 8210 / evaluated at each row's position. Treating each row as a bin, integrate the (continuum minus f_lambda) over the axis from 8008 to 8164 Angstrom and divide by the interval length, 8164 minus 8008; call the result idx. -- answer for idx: 0.3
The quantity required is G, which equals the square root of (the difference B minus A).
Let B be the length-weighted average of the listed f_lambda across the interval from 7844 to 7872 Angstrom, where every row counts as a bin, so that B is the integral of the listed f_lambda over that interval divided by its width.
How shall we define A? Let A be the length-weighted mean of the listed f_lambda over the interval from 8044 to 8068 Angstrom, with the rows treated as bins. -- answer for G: 1.4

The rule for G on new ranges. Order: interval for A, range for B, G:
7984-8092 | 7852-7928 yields 1.2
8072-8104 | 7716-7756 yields 1.9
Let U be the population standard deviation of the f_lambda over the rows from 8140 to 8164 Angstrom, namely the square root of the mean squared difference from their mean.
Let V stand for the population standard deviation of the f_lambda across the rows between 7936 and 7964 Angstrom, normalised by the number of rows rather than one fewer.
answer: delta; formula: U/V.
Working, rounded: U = 0.5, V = 0.31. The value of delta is 1.7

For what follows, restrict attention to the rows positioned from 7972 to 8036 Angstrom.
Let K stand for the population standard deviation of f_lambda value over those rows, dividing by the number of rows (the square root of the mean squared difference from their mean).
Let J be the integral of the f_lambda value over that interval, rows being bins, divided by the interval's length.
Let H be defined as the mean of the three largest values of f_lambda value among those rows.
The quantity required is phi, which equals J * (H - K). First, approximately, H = 45.0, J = 43.9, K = 0.65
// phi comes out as 1946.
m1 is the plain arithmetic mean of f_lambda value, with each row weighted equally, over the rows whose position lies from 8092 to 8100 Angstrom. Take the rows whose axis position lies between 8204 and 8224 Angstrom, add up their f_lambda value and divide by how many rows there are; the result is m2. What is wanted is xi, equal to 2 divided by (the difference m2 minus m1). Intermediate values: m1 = 43.3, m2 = 42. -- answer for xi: -1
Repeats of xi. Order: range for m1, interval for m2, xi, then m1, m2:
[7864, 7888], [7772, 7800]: 2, 45.5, 46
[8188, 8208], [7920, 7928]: 1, 41.9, 44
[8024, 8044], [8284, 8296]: -1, 43.8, 41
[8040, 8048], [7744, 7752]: 1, 43.2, 46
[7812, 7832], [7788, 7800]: 6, 46.1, 46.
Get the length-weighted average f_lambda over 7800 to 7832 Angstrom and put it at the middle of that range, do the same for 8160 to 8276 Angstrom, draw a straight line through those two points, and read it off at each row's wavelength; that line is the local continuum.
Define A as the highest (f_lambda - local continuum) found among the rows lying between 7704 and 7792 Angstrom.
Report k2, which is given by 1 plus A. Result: 2.4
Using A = 1.4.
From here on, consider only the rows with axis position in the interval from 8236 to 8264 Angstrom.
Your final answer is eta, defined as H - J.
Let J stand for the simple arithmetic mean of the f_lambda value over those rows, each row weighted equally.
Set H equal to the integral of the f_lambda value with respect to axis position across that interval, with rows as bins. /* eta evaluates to 1119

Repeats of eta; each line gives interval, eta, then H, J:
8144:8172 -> 1144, 1186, 42.4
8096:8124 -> 1167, 1210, 43.2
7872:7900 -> 1222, 1267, 45.2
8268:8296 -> 1113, 1155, 41.2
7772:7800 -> 1252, 1298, 46.4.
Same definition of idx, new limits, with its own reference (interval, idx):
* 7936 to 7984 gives -0.2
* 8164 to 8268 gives 0.9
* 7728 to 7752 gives -1.0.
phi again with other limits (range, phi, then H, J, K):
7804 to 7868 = 2097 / 46.7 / 45.6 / 0.78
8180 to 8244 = 1758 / 42.5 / 41.8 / 0.45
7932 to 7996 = 1985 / 45.4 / 44.4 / 0.71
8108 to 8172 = 1821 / 43.2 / 42.7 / 0.54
